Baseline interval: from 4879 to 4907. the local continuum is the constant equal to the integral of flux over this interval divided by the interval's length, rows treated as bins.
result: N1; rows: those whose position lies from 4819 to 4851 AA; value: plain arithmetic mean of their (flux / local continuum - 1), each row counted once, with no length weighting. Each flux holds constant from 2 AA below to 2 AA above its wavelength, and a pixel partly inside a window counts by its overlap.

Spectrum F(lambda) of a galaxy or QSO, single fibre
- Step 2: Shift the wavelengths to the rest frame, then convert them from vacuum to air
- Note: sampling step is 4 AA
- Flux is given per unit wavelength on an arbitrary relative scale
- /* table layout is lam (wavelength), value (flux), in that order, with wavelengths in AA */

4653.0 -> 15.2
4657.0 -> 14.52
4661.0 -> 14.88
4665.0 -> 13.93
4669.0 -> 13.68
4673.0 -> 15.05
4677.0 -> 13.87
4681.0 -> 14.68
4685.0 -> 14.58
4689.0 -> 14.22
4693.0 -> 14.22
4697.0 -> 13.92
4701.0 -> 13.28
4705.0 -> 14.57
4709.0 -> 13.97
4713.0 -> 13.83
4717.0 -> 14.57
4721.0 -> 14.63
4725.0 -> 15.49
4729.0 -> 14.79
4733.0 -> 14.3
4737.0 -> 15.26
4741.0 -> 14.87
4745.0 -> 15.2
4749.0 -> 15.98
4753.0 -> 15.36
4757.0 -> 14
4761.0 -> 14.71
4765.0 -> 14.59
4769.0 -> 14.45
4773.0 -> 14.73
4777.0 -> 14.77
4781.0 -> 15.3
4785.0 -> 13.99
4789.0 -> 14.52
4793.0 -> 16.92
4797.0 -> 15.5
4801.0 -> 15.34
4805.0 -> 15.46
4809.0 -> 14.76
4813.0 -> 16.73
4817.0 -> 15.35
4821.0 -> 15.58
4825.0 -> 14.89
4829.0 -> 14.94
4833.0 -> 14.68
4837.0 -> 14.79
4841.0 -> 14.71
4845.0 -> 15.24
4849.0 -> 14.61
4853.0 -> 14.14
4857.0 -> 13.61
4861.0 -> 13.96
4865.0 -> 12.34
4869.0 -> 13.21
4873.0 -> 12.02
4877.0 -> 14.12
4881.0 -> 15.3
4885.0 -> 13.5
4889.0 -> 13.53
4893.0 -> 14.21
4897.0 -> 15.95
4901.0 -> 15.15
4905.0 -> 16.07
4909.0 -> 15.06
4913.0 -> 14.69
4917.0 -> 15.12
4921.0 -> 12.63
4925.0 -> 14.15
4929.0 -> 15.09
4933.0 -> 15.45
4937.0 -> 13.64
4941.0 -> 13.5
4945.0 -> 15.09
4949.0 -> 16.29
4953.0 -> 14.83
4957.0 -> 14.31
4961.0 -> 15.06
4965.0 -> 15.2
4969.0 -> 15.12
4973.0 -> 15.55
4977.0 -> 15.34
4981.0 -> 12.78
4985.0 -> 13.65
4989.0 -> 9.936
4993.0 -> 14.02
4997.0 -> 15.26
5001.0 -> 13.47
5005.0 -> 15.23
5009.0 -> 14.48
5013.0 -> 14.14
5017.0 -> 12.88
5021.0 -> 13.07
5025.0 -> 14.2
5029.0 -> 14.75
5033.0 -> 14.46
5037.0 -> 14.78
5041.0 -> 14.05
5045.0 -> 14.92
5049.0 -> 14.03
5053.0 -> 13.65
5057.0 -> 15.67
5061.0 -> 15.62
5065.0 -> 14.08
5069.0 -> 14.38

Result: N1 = 0.01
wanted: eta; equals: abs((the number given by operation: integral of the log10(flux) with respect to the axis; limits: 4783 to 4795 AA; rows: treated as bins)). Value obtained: 14.14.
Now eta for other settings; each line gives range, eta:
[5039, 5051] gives 13.87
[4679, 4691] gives 13.93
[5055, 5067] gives 14.15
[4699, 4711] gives 13.73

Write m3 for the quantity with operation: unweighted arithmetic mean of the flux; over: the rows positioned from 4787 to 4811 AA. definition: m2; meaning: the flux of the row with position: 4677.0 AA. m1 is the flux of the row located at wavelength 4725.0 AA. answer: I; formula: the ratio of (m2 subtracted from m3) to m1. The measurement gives 0.10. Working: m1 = 15.49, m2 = 13.87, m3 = 15.4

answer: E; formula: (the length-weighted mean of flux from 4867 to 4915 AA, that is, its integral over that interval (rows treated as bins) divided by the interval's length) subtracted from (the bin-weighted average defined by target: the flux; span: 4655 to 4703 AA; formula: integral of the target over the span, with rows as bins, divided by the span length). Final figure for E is -0.2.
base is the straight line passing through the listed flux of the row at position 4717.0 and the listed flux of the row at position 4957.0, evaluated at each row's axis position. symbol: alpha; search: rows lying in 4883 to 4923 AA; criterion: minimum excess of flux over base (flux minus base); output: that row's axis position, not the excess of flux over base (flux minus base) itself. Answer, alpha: 4921.0 AA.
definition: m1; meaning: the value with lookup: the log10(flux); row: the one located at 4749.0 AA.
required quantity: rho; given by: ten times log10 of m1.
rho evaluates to 0.80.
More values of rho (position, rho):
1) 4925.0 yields 0.61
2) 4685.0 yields 0.66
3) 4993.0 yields 0.59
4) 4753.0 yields 0.74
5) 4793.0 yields 0.89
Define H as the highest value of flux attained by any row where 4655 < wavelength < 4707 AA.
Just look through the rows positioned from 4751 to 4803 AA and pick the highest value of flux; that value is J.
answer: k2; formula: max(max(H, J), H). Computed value 16.9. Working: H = 15.05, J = 16.92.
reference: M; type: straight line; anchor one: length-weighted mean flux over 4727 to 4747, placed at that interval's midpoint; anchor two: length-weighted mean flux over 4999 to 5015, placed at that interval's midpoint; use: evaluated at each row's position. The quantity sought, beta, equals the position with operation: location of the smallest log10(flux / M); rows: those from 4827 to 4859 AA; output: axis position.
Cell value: 4857.0 AA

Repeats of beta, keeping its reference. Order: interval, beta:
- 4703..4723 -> 4713.0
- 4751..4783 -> 4757.0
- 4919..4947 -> 4921.0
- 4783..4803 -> 4785.0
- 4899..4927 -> 4921.0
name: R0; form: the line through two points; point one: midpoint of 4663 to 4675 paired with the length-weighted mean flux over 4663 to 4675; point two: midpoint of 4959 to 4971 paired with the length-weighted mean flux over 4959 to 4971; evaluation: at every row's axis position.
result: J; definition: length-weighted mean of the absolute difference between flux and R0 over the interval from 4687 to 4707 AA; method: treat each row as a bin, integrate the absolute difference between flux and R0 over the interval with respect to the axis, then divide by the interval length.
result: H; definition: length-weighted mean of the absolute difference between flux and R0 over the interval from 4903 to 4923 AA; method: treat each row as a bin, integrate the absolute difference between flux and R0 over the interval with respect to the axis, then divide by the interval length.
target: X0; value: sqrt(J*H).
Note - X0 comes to 0.54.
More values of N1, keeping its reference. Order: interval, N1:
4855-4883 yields -0.09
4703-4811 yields 0.00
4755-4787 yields -0.02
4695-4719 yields -0.05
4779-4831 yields 0.03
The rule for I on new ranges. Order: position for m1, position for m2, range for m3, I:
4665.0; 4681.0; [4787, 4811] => 0.05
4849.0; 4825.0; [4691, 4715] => -0.06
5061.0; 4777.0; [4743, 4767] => 0.01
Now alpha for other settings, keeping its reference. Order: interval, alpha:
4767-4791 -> 4785.0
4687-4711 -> 4701.0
